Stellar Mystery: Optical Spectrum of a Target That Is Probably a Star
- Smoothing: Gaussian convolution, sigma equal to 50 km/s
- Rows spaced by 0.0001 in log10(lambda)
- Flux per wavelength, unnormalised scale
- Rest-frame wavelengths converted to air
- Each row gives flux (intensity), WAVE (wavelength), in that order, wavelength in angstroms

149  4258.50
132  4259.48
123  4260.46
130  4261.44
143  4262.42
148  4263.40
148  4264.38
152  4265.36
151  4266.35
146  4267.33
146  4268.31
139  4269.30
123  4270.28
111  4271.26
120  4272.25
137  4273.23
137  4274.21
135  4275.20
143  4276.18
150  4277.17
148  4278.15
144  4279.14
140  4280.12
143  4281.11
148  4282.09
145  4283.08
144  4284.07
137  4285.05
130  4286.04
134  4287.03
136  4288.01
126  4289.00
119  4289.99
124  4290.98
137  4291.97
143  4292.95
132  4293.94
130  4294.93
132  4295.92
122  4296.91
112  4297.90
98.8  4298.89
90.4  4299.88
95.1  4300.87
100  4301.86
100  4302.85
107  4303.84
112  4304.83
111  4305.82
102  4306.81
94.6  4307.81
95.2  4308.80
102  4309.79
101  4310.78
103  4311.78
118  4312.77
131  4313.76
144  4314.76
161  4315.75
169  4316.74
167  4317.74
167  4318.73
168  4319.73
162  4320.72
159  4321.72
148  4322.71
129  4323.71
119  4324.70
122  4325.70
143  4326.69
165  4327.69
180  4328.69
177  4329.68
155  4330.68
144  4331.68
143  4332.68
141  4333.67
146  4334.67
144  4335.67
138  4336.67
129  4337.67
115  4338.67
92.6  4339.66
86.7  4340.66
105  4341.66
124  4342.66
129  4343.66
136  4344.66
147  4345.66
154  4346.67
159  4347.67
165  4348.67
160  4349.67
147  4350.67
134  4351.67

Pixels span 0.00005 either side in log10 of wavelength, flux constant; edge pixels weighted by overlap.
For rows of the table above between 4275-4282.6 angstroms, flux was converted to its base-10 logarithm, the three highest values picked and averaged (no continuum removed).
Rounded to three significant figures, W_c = 2.17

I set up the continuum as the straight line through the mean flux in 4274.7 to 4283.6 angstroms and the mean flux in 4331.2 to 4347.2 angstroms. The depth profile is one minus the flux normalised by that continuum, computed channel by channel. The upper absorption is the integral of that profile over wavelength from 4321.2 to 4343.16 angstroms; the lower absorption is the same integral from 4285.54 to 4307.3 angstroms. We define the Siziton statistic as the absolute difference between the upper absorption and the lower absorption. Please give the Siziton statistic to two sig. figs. 4.3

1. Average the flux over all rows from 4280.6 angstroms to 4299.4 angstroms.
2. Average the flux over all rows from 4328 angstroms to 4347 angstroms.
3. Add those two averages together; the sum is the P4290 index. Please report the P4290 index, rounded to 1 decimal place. 267.3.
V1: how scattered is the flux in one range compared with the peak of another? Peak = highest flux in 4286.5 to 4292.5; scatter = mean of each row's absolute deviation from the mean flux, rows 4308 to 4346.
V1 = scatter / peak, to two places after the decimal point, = 0.15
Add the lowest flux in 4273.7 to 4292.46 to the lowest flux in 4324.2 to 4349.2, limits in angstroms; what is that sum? 206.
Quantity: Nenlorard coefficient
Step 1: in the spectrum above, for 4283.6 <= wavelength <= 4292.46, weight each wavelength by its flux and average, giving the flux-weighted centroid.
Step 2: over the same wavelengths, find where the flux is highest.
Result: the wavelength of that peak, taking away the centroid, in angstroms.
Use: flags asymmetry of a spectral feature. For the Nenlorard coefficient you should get -3.9 angstroms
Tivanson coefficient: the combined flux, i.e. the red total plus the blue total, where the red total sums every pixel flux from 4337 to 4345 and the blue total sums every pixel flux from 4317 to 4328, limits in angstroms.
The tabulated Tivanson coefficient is 2566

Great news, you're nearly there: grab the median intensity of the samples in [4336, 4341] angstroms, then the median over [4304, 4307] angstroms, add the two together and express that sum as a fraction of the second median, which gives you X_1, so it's 2.04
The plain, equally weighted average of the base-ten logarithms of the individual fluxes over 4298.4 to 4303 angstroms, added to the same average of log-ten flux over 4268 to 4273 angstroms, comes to 4.09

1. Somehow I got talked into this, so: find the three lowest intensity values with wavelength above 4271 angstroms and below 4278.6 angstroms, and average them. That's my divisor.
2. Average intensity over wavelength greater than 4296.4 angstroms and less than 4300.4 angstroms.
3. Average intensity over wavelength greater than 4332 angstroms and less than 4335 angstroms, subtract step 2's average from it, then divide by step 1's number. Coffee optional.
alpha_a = 0.31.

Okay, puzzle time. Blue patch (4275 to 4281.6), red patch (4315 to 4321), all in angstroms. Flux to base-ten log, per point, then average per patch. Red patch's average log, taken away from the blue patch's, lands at -0.06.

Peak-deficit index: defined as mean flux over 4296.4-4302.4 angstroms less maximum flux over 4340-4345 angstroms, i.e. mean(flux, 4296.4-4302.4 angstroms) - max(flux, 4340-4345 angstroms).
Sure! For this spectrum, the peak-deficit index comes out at -33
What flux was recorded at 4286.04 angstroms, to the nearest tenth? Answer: 130.0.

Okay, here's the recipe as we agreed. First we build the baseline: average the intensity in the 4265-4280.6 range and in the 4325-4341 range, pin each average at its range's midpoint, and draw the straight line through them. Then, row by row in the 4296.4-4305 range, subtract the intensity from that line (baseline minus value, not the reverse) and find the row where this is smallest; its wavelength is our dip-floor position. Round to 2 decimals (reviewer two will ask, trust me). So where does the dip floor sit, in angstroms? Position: 4296.91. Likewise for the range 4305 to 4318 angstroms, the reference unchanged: 4316.74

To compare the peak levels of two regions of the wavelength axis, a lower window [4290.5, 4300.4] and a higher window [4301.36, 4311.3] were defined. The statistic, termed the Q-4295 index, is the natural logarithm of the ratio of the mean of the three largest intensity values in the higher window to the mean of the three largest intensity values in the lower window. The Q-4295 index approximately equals -0.2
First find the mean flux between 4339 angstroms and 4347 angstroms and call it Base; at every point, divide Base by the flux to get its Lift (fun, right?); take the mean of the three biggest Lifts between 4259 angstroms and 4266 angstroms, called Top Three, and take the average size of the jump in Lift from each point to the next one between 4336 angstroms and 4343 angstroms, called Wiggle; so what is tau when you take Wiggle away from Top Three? 0.79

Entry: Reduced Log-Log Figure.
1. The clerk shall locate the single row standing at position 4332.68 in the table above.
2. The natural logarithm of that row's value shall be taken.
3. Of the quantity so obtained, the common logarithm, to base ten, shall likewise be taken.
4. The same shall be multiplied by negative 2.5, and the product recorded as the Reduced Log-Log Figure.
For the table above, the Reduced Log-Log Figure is -1.74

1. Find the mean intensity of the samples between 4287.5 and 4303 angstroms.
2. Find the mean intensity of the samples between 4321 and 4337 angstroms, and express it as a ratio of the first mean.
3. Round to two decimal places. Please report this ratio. 1.24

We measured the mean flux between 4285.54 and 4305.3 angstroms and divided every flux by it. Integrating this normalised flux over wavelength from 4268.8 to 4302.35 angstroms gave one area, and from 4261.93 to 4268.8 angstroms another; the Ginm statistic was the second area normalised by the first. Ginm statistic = 0.2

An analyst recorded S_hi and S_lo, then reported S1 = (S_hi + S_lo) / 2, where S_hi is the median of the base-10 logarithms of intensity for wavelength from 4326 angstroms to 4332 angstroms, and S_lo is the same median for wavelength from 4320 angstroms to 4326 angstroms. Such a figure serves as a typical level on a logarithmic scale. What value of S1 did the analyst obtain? 2.17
